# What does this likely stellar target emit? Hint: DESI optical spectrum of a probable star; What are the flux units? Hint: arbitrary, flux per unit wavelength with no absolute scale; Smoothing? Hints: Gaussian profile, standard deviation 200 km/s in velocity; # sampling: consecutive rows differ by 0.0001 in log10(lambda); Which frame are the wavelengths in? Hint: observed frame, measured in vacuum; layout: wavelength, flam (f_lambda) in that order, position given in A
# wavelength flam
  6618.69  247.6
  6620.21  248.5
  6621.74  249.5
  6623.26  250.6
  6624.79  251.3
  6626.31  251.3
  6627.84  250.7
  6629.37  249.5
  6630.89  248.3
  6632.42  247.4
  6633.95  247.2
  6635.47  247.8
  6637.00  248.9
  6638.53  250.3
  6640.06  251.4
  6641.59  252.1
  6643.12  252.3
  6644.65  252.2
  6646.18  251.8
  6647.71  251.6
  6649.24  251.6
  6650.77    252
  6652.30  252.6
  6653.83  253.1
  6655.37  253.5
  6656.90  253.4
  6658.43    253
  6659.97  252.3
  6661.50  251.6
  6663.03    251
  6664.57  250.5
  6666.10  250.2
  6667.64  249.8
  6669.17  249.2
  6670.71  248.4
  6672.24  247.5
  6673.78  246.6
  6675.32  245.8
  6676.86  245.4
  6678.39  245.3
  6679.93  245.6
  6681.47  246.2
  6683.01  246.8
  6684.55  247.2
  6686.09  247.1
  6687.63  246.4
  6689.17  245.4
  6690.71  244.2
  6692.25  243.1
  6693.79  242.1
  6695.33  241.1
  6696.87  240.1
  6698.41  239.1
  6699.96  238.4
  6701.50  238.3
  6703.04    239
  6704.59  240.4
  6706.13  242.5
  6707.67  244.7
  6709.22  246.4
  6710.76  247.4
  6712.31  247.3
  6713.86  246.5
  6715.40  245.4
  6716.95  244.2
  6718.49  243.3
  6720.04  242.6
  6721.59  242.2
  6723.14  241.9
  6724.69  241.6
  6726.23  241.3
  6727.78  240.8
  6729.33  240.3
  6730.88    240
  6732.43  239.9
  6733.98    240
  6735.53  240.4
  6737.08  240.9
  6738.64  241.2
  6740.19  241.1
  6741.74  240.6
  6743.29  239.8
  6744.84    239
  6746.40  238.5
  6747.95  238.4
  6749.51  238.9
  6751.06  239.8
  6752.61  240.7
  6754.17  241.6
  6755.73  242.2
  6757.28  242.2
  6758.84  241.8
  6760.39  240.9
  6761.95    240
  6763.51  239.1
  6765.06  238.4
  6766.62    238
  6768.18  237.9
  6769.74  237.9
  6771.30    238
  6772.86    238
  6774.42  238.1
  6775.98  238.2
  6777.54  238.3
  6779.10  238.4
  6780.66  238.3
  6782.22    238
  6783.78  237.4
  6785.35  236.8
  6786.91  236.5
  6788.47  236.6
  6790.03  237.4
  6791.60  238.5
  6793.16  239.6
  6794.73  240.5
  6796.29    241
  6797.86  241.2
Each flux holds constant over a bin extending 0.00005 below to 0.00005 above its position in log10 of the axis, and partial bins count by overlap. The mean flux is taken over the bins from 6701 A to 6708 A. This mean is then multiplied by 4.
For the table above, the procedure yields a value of 964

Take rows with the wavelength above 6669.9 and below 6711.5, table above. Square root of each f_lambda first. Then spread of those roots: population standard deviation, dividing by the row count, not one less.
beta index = 0.10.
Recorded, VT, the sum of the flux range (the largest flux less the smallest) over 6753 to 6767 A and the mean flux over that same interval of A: 245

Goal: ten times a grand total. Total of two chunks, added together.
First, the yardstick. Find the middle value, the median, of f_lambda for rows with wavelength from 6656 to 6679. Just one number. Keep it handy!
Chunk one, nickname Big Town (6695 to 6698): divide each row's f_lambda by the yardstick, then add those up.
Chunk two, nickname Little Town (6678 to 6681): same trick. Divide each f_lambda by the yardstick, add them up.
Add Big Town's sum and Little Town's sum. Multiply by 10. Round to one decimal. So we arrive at 38.9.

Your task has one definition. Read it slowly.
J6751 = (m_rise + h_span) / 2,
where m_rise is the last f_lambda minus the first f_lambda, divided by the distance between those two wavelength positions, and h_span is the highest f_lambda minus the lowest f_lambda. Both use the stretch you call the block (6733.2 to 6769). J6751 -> 2.12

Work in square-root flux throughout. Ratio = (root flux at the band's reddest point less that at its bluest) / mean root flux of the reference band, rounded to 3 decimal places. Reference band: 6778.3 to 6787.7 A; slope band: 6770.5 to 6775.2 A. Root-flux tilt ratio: 0.000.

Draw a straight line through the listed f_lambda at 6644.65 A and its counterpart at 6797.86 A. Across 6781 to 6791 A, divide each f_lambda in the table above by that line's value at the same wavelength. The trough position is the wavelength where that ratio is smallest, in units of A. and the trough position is 6786.91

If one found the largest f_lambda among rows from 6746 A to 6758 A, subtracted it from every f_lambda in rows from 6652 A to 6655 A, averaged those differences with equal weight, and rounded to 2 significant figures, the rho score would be 11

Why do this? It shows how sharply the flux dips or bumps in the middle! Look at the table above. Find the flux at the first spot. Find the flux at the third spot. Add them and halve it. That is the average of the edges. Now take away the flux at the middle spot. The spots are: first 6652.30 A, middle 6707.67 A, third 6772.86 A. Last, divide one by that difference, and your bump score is 1.7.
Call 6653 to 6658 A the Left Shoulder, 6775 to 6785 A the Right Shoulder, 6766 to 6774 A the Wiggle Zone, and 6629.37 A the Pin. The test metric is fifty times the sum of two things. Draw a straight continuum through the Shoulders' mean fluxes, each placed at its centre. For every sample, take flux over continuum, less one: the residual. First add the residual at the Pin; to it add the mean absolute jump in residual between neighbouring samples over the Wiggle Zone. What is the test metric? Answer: -1.33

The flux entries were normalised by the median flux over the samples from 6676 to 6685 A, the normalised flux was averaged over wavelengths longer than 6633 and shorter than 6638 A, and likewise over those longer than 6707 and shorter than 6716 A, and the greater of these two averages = 1.01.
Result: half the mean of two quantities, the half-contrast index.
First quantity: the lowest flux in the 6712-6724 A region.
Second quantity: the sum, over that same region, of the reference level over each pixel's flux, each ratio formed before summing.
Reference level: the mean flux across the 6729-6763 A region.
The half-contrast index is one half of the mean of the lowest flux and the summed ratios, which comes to 62.4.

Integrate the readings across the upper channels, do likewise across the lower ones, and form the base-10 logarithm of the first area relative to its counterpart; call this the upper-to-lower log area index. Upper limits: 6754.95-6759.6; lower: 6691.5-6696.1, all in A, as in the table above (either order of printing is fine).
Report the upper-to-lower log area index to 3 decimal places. 0.004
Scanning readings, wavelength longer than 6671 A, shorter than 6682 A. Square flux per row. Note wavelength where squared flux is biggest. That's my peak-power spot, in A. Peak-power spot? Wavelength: 6672.24 A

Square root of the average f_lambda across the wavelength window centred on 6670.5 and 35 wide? 15.8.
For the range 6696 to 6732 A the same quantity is 15.6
